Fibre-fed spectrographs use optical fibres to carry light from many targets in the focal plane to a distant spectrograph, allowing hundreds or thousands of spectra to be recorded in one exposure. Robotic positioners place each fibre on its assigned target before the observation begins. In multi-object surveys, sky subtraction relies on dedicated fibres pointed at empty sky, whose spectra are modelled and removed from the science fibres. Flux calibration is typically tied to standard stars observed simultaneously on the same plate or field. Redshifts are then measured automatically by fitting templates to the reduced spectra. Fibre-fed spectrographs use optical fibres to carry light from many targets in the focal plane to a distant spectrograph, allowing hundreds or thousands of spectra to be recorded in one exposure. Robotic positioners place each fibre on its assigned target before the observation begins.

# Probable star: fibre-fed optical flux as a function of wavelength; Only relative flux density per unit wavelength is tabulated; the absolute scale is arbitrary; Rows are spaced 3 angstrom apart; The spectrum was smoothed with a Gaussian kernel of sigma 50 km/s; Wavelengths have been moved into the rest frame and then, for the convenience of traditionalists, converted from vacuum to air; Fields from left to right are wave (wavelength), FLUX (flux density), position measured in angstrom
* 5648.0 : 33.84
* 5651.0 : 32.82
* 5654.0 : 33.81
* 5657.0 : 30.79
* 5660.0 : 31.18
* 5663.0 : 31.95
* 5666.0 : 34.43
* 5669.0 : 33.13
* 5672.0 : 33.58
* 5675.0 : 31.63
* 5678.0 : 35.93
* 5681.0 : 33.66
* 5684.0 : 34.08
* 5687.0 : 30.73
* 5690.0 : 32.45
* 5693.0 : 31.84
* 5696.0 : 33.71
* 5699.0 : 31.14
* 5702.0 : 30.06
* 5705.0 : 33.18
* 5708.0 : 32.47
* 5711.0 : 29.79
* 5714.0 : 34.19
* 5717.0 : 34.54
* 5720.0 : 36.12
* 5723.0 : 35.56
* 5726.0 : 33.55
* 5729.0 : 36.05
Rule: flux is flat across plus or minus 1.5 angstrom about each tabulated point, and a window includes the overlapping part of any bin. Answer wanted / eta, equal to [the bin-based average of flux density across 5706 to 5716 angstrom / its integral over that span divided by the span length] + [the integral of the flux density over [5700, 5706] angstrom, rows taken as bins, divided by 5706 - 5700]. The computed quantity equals 63.8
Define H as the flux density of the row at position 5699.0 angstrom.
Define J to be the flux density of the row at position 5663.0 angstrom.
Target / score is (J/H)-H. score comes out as -30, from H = 31.14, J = 31.95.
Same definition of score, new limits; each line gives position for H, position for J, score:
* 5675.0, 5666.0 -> -31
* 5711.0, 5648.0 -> -29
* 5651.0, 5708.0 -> -32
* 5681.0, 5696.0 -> -33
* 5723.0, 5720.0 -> -35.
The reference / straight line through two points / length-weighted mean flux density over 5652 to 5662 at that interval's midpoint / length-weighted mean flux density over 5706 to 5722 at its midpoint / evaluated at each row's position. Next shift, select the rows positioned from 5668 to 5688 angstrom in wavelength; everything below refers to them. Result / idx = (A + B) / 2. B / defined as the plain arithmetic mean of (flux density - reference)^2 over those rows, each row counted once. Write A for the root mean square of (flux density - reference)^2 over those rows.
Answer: 3.93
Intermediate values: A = 4.8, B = 3.09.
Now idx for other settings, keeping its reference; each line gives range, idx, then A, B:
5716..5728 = 3.09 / 3.5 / 2.64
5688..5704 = 3.86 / 4.7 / 3.05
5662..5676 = 1.95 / 2.3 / 1.56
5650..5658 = 2.19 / 2.3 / 2.03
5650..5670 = 2.12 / 2.4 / 1.79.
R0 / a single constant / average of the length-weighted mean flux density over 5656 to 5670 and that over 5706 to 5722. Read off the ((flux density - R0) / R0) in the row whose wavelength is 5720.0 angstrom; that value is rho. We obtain 0.10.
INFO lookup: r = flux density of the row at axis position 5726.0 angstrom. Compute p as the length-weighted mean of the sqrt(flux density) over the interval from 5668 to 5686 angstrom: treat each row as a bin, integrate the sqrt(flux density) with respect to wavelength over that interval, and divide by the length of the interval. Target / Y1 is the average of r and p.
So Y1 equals 19.7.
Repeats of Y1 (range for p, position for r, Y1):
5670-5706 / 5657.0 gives 18.3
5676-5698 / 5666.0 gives 20.1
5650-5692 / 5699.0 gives 18.4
